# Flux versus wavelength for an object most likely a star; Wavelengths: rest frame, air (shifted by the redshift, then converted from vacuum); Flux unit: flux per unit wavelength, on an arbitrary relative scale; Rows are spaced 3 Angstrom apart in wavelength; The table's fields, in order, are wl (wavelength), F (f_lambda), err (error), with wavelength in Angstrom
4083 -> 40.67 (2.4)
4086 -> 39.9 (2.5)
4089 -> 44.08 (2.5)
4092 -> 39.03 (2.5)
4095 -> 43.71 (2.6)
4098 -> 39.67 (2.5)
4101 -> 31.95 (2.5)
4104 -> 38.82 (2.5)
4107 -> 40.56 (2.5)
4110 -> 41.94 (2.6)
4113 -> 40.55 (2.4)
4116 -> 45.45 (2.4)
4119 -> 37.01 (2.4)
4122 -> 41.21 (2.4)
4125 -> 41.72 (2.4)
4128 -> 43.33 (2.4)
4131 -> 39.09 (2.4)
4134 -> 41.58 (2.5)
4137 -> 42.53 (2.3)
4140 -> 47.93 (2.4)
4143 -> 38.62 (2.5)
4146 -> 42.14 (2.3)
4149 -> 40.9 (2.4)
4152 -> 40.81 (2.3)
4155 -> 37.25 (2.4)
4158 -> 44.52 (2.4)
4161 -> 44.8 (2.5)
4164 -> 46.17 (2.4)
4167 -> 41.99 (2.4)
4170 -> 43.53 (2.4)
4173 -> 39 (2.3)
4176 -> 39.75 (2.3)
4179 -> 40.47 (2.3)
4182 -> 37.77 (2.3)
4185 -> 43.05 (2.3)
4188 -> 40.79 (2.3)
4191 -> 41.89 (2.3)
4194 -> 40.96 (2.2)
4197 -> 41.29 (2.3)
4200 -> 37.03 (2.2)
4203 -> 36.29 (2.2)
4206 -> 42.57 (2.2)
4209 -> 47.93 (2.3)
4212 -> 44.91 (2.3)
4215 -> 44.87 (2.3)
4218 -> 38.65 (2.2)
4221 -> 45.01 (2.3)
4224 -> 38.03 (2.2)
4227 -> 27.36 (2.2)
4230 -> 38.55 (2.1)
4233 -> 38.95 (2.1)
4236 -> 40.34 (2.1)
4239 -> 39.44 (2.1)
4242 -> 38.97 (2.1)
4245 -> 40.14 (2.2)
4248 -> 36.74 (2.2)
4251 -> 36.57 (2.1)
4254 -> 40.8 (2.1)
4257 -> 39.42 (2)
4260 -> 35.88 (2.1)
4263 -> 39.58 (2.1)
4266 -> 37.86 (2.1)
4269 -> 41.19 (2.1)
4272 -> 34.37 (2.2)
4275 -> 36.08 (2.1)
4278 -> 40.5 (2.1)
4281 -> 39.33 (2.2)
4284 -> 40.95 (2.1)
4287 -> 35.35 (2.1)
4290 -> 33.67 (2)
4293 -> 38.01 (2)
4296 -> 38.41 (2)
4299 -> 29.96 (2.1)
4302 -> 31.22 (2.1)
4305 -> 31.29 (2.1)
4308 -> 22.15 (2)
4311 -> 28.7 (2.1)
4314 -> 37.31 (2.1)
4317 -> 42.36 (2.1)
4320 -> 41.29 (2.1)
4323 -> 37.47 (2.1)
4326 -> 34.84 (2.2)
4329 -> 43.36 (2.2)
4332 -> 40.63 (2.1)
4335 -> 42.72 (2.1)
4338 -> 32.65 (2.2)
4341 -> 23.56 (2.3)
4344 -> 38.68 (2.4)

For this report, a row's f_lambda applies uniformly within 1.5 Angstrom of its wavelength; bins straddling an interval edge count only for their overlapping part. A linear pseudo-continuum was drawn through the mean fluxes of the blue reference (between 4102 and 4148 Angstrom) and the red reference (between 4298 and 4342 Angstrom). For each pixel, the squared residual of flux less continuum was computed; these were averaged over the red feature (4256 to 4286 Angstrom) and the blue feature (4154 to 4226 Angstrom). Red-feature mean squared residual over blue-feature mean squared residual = 0.6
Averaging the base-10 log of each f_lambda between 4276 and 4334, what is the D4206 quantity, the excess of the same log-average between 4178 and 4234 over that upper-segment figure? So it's 0.050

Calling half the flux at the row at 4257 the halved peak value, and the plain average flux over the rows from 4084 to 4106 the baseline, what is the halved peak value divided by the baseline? 0.50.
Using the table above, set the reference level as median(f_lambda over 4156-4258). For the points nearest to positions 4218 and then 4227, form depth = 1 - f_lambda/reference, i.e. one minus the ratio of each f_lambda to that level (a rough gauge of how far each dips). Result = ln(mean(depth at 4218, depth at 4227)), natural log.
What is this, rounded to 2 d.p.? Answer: -1.70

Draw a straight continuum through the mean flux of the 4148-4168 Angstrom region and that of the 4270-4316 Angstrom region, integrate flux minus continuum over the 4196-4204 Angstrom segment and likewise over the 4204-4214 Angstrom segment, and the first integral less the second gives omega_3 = -67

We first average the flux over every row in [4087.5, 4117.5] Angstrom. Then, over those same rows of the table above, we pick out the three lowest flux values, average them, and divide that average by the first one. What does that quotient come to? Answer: 0.90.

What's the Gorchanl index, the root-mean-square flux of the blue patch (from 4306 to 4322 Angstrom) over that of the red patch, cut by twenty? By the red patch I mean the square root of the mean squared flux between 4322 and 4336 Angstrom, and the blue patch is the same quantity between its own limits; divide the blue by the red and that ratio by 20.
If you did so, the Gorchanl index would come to 0.0441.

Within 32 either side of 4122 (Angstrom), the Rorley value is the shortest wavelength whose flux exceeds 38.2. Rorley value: 4092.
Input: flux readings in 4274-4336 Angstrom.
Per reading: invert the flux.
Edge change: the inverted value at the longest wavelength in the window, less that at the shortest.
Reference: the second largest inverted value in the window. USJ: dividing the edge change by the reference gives -0.12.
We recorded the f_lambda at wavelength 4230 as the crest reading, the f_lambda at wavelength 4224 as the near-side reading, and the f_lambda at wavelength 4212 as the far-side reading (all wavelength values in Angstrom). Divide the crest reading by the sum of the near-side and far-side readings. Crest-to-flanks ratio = 0.465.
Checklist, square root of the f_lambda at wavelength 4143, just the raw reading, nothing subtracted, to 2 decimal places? 6.21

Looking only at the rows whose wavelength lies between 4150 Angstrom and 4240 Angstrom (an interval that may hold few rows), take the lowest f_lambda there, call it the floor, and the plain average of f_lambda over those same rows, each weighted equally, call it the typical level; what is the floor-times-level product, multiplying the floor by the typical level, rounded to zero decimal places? 1116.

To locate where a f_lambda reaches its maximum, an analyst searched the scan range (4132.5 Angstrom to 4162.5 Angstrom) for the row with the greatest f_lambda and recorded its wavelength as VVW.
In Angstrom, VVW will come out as 4140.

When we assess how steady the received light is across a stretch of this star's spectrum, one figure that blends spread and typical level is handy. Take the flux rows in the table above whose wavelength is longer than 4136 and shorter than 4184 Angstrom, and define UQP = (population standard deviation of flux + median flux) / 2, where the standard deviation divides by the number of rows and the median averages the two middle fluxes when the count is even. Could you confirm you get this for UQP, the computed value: 22.2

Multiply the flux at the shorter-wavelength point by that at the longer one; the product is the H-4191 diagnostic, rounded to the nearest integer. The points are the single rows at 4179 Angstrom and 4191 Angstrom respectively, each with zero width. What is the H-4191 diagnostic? 1695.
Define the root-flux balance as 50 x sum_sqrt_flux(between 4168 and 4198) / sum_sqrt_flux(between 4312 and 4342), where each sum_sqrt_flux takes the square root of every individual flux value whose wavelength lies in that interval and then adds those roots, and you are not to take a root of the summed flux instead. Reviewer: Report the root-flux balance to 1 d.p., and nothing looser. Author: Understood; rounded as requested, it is 52.3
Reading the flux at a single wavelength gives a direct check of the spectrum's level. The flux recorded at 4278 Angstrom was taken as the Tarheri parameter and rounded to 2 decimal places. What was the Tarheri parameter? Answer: 40.50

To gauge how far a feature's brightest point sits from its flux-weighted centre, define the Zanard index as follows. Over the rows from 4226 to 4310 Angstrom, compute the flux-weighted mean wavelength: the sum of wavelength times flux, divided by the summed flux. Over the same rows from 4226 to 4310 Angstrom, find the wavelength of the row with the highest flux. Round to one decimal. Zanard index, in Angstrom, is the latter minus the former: 2.7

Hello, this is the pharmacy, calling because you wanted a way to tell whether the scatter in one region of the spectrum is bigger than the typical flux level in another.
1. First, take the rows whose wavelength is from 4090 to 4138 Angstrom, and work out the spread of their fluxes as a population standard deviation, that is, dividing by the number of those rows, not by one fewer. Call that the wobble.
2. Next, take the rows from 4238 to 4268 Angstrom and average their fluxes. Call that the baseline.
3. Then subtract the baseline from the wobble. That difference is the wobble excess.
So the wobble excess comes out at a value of -36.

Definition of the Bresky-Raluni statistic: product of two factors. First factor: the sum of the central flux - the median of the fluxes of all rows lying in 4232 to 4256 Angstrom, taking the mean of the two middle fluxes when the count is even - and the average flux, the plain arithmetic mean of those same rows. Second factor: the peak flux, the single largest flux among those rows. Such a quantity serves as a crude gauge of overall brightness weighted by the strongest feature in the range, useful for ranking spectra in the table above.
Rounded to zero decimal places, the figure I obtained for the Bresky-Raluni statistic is 3191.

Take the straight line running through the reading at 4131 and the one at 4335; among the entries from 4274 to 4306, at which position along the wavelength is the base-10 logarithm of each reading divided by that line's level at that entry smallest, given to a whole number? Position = 4299 Angstrom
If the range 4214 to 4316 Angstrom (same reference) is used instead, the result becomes 4308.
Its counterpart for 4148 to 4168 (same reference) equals 4155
